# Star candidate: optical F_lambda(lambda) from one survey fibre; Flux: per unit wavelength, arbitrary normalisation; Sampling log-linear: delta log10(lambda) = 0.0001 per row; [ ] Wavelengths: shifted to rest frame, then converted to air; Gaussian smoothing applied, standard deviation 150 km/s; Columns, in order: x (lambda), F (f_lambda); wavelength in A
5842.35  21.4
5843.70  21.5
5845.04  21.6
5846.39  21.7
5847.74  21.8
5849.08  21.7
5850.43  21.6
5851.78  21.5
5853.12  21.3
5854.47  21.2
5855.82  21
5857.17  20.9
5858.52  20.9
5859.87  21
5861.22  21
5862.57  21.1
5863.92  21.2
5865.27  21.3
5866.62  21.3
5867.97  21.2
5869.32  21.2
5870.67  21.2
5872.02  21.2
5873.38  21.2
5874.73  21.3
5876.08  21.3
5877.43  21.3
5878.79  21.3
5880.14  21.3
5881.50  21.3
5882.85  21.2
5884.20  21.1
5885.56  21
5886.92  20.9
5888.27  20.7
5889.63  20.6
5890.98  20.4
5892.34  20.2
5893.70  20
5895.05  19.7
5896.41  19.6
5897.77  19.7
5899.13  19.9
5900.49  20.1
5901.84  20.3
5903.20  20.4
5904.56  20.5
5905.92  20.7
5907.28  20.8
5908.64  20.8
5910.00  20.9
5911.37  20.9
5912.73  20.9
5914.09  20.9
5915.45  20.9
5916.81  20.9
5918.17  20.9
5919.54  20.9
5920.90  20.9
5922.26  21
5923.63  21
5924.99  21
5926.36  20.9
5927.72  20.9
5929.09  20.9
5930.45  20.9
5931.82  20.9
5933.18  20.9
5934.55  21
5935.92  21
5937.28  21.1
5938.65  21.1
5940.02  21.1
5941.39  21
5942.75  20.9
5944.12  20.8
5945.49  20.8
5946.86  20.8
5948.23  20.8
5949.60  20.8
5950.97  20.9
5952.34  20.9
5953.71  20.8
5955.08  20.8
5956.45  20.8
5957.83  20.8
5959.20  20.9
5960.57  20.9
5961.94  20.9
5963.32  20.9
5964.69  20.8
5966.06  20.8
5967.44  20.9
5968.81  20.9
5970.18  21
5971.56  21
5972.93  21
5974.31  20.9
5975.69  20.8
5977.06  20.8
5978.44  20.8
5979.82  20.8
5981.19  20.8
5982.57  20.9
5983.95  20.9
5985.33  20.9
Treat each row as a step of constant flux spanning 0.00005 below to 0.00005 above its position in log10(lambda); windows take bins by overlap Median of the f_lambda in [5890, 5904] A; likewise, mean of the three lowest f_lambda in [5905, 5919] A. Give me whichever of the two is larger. 20.8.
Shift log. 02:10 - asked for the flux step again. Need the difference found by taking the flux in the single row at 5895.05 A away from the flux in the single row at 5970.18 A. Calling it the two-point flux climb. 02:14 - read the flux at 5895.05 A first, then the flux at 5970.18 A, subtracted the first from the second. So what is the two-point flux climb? 1.3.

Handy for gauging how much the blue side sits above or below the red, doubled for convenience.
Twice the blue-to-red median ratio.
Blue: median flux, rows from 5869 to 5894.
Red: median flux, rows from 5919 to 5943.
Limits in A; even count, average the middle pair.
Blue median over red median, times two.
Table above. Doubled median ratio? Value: 2.02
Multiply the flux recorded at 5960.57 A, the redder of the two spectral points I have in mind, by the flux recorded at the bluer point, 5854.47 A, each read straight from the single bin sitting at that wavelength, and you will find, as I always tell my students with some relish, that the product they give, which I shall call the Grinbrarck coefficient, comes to 443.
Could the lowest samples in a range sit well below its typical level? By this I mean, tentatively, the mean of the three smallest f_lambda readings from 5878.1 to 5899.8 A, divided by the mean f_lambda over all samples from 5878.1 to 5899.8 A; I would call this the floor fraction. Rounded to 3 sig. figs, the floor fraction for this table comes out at 0.957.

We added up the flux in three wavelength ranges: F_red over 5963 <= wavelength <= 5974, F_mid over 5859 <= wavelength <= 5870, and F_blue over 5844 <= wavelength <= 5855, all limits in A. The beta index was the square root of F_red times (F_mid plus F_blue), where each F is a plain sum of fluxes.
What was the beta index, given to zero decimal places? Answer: 239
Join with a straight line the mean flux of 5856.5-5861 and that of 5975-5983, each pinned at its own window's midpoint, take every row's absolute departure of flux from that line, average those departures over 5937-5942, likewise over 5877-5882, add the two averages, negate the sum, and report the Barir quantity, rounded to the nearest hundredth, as -0.61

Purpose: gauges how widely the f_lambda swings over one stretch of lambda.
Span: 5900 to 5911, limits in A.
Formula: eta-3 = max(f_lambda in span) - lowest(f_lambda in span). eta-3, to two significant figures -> 0.80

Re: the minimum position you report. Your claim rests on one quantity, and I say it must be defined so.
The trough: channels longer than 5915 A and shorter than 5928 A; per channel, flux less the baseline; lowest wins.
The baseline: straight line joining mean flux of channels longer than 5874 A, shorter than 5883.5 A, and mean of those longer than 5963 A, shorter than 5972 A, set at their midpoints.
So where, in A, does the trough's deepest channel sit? 5915.45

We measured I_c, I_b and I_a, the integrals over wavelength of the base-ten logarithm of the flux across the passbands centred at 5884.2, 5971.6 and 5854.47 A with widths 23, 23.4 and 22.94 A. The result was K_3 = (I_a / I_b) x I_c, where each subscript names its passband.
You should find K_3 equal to 30.0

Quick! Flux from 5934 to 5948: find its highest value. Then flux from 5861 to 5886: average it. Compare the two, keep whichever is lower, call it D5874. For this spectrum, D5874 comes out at 21.1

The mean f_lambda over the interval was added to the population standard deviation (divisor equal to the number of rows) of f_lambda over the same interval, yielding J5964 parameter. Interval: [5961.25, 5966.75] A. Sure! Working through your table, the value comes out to 20.90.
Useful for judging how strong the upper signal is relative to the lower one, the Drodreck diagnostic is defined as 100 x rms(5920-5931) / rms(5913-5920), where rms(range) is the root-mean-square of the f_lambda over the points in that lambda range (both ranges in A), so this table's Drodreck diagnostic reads 100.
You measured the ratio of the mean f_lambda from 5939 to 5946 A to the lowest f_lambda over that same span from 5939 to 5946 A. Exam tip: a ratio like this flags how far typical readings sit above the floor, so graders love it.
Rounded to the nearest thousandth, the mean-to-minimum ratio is 1.006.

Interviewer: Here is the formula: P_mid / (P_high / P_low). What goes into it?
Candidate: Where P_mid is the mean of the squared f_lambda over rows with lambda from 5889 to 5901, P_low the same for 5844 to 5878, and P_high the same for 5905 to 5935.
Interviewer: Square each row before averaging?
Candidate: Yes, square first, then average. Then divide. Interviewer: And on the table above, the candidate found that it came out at 416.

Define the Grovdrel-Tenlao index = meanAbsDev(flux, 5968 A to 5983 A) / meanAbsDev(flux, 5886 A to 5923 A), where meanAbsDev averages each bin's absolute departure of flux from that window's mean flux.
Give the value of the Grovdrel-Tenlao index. 0.20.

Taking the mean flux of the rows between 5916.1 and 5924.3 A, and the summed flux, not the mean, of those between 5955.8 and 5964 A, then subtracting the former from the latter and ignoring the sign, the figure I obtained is 104.3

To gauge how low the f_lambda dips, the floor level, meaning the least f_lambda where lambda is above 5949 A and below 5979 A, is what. 20.8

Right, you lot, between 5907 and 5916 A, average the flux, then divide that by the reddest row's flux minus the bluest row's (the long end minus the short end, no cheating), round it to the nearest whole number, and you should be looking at 209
